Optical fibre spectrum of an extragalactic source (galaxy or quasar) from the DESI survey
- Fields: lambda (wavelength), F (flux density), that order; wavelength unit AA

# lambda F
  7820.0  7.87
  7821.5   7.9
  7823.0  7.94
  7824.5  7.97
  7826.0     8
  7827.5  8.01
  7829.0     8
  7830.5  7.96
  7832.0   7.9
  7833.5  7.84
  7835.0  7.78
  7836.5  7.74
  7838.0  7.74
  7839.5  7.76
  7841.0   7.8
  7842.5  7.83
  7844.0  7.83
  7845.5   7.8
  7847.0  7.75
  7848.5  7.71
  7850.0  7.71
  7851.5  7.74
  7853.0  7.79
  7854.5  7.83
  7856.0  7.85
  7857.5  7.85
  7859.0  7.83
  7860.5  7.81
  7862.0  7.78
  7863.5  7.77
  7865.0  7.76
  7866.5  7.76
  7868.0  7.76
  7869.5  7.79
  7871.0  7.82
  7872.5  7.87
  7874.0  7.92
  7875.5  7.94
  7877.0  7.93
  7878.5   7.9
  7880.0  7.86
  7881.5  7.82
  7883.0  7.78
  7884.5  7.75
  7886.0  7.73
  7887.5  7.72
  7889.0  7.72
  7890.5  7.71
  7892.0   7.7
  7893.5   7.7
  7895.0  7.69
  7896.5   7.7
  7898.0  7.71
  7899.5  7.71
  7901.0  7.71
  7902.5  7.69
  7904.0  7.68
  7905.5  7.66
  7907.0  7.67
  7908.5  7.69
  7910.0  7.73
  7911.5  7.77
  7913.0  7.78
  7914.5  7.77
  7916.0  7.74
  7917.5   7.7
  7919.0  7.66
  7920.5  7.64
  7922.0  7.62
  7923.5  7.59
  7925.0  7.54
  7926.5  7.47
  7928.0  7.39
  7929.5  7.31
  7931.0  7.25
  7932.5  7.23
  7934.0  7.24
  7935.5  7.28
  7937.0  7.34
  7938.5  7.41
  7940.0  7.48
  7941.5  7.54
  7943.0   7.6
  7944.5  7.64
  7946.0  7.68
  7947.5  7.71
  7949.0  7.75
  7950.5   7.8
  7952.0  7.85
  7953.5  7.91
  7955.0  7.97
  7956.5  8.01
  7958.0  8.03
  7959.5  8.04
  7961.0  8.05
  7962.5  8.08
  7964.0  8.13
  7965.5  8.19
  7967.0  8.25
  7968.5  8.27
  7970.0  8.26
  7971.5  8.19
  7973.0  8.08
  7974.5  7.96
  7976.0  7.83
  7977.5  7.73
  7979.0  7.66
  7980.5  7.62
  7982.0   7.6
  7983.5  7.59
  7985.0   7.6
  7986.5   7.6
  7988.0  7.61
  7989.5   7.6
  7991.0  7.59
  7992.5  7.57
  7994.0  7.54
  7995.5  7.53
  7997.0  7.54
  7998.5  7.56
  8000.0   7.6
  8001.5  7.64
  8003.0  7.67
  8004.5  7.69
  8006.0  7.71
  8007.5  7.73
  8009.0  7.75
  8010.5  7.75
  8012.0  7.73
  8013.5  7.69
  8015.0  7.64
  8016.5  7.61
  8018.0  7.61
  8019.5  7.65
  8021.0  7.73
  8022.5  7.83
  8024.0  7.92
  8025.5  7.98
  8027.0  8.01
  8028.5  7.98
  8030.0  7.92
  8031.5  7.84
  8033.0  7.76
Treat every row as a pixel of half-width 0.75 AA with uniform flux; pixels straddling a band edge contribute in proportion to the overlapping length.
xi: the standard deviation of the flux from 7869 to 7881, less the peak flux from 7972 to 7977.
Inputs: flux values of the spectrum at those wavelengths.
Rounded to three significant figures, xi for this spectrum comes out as -8.03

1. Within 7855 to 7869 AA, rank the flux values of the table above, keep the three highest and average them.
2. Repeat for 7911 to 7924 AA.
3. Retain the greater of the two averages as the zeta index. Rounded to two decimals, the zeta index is 7.84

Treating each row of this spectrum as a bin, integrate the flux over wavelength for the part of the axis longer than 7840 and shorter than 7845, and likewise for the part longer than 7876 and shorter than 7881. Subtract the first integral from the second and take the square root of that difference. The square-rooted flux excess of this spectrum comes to 0.6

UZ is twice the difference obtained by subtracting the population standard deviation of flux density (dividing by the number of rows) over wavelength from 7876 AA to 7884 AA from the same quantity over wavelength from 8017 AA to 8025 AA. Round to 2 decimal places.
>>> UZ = 0.12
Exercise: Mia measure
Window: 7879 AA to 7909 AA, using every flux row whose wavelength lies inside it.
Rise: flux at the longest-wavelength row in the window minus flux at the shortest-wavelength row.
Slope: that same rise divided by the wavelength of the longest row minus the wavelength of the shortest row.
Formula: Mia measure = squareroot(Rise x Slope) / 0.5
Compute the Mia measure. 0.064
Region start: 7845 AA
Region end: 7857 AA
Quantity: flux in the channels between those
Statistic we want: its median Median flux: 7.77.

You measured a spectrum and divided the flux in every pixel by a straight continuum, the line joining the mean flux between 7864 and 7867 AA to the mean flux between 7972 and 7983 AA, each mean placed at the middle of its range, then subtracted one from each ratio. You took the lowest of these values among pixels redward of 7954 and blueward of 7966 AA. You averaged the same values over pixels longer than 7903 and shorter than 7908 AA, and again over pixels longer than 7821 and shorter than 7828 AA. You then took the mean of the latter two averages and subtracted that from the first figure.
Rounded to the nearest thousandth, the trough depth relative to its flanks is 0.017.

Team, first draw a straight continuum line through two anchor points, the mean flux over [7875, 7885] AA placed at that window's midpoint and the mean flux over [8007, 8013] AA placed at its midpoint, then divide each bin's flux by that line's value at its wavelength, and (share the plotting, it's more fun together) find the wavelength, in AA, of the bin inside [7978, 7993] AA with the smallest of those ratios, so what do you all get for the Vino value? 7992.5 AA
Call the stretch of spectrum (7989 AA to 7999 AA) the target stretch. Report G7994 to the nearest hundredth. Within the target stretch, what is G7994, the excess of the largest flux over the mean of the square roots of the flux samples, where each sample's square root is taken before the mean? 4.85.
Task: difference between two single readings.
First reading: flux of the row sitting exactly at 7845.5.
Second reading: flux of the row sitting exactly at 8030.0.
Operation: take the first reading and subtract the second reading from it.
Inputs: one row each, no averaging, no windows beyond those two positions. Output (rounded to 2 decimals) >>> -0.12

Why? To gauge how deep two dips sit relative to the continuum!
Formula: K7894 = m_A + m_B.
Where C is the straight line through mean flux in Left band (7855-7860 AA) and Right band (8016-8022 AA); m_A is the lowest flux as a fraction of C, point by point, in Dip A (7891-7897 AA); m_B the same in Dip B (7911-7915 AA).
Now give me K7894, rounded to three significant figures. 1.98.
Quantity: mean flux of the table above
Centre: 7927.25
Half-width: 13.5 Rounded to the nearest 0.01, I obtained 7.48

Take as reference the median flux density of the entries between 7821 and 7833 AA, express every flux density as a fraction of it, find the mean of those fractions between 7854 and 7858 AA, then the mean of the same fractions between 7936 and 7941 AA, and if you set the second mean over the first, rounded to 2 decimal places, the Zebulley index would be 0.94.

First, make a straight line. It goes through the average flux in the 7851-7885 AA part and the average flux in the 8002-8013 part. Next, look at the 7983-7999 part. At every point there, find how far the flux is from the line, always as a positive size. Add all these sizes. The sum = 1.7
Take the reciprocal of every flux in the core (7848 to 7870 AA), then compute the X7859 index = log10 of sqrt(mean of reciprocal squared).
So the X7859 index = -0.891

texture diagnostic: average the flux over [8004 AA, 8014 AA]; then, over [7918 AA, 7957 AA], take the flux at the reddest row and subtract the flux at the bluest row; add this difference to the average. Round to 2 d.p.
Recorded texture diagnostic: 8.07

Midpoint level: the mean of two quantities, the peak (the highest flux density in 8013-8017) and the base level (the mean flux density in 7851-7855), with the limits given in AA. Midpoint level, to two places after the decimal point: 7.74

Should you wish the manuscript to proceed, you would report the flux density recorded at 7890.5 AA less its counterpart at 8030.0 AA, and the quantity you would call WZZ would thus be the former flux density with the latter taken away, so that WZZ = -0.21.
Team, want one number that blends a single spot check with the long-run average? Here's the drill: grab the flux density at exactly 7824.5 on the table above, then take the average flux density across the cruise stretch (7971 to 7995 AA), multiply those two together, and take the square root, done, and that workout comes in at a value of 7.84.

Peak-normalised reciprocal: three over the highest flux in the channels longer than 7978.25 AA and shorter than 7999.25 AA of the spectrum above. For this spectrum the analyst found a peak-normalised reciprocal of 0.392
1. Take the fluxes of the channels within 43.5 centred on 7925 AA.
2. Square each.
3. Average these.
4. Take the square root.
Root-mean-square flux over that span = 7.56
